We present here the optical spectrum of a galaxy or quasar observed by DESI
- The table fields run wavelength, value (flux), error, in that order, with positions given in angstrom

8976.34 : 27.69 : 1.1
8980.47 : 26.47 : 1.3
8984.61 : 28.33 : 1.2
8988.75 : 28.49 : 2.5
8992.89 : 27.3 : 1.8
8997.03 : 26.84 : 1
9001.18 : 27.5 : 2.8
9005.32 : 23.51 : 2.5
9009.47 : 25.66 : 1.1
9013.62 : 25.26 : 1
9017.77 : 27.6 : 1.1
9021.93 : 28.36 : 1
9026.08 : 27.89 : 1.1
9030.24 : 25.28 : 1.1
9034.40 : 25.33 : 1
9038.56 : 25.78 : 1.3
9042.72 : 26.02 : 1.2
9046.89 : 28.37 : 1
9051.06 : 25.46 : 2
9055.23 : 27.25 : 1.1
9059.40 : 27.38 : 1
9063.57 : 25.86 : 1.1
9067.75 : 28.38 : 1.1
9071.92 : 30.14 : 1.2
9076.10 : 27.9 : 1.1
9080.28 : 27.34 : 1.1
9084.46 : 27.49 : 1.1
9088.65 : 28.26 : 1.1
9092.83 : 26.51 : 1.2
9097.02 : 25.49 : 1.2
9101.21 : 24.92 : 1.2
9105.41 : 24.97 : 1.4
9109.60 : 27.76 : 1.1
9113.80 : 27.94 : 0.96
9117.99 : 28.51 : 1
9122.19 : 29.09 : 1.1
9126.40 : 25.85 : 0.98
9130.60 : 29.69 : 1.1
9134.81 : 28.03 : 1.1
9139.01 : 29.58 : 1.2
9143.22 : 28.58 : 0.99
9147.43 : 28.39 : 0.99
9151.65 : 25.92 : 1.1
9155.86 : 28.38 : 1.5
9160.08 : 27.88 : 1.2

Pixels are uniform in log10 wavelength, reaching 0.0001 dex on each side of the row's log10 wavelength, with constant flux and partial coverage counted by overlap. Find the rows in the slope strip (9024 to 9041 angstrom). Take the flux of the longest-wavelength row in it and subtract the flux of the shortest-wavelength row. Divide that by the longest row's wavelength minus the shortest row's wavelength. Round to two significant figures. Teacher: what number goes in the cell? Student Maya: -0.17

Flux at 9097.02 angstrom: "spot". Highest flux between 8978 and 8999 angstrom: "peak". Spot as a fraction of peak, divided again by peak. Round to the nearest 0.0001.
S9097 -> 0.0314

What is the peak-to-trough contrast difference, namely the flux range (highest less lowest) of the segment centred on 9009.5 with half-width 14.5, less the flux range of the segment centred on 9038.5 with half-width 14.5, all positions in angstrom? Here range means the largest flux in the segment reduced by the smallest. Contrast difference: 1.8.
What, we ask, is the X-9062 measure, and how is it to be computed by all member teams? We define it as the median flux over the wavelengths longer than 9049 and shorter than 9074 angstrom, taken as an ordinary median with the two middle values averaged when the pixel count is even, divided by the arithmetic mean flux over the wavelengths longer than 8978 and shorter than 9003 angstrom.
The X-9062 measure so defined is 0.99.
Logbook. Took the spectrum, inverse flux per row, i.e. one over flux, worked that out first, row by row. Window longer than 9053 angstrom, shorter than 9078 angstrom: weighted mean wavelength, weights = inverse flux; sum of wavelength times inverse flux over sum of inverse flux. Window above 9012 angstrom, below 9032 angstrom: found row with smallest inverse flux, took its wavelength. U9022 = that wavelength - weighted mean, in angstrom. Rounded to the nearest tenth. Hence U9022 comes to -43.6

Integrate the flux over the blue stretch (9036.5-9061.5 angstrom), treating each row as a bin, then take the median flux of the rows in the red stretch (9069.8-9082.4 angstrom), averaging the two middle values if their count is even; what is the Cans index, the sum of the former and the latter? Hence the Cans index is 696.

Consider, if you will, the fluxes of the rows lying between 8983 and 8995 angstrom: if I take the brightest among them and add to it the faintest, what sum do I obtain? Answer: 55.8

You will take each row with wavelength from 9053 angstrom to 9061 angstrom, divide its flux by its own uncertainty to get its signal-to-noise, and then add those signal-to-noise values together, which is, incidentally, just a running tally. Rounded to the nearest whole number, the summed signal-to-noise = 52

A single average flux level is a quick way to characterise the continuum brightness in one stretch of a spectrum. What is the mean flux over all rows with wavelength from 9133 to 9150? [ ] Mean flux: 28.6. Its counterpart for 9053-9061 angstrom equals 27.3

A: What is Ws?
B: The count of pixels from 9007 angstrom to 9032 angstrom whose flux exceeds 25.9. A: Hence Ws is 3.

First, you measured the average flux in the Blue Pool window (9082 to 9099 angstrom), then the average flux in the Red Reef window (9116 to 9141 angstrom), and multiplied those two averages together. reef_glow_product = 767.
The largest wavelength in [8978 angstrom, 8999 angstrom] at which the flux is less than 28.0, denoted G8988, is 8997.03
